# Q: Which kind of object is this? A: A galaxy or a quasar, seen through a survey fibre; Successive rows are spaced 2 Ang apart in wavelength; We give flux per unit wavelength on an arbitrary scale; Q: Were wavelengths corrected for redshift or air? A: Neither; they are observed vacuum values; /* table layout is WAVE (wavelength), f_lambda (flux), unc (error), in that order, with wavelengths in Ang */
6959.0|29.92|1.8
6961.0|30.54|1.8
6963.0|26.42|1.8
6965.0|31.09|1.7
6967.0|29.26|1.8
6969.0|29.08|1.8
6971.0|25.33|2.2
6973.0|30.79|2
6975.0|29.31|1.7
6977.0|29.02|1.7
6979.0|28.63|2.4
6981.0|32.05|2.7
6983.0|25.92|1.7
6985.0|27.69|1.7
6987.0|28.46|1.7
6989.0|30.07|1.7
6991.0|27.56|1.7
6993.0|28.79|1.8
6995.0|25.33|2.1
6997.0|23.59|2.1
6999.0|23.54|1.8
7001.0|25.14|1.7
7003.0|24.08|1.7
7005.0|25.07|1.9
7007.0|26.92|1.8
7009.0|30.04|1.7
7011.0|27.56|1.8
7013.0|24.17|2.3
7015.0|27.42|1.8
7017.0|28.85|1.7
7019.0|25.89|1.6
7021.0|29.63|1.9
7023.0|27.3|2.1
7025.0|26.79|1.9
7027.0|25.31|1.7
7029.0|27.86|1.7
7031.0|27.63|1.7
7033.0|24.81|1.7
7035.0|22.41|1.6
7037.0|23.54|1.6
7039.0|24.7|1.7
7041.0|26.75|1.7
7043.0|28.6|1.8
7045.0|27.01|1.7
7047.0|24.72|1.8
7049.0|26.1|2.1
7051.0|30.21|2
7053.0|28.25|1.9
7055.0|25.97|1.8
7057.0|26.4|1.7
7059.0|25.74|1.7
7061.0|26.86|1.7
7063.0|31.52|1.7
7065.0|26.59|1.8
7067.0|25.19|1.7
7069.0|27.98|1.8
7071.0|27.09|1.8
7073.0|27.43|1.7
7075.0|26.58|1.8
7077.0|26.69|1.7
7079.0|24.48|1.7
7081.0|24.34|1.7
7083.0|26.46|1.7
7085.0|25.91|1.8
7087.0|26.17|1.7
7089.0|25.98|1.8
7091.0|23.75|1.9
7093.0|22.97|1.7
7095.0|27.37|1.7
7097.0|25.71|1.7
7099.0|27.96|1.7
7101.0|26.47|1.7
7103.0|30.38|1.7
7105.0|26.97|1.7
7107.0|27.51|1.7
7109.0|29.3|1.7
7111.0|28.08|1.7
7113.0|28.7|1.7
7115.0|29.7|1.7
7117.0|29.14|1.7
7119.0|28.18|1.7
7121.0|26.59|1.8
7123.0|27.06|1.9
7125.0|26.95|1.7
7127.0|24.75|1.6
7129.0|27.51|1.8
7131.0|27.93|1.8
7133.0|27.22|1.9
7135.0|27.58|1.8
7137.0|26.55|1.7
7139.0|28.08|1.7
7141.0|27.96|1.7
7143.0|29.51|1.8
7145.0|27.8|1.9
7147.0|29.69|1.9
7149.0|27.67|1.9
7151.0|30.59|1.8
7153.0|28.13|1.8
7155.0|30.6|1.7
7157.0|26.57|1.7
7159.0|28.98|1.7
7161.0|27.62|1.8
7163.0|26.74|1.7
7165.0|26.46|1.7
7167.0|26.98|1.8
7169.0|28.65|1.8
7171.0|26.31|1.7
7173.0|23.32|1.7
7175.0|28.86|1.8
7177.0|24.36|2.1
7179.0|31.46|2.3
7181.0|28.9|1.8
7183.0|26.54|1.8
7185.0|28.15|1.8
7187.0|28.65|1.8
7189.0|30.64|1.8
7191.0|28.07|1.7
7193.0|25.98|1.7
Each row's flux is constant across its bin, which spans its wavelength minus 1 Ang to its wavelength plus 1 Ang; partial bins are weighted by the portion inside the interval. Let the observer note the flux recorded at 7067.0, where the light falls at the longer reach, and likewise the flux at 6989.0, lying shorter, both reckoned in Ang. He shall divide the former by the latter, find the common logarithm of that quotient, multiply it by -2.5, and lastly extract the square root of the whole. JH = 0.4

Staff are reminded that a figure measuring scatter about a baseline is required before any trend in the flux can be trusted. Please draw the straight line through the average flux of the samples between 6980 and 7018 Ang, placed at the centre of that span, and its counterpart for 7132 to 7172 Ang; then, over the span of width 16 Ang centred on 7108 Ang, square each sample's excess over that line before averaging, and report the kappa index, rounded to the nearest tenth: 2.1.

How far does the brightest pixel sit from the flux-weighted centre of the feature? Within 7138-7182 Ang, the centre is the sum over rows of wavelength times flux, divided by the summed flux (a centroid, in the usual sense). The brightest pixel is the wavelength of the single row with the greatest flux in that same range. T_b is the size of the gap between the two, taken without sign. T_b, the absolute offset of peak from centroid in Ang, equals 19.2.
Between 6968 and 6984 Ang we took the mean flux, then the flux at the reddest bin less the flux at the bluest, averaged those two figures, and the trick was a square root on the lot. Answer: 3.58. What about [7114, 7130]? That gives 3.56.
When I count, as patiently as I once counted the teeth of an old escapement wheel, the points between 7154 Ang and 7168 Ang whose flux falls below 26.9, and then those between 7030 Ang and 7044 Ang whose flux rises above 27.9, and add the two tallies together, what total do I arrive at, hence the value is 4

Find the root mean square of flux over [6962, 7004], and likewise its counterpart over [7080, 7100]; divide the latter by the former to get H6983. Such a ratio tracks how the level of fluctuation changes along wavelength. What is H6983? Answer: 0.93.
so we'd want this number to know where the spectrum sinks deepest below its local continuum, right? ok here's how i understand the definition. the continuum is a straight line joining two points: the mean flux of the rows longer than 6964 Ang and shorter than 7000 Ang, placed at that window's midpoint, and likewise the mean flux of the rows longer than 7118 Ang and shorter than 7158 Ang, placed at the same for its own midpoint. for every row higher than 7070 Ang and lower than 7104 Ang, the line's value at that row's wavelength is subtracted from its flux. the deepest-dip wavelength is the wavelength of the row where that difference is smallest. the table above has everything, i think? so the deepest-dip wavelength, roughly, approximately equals 7093.0 Ang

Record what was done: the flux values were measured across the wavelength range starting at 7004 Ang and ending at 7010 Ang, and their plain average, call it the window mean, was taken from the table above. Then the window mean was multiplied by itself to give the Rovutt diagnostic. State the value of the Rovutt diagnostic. 748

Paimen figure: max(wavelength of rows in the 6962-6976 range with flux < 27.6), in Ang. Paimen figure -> 6971.0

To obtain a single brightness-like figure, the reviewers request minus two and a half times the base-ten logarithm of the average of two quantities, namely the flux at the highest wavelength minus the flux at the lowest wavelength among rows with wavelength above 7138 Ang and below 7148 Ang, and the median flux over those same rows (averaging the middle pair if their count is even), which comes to -2.93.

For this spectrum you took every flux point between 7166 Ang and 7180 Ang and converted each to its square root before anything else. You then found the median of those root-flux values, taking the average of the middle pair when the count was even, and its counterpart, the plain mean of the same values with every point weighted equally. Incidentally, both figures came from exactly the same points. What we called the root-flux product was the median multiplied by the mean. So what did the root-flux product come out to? 27.0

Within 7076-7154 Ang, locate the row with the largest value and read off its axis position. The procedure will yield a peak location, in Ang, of 7151.0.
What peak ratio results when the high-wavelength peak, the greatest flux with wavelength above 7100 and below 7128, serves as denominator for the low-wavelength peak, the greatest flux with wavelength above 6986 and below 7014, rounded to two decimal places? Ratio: 0.99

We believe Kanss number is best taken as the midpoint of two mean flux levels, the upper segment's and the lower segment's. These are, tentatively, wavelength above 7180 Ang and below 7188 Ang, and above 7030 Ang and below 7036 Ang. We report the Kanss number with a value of 26.5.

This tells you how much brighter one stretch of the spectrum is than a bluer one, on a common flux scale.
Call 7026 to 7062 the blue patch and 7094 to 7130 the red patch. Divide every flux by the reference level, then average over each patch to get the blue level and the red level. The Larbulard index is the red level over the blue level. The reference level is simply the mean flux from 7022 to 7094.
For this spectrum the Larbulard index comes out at 1.05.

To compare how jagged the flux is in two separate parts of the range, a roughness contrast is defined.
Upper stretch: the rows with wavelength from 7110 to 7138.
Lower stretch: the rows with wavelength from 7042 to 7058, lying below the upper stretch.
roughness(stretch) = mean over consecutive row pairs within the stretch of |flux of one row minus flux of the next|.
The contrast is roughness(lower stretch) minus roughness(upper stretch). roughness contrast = 1.0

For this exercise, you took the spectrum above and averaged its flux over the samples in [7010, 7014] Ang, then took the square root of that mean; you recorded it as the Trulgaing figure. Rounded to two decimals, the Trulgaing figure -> 5.09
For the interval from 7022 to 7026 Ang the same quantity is 5.20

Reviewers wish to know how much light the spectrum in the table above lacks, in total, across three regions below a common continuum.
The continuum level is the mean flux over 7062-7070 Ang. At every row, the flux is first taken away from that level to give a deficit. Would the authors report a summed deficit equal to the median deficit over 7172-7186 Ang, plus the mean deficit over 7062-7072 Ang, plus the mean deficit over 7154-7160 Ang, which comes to -1.1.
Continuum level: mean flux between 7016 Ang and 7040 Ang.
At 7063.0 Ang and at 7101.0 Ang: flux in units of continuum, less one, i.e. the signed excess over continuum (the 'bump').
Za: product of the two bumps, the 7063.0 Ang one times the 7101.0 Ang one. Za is 0.002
